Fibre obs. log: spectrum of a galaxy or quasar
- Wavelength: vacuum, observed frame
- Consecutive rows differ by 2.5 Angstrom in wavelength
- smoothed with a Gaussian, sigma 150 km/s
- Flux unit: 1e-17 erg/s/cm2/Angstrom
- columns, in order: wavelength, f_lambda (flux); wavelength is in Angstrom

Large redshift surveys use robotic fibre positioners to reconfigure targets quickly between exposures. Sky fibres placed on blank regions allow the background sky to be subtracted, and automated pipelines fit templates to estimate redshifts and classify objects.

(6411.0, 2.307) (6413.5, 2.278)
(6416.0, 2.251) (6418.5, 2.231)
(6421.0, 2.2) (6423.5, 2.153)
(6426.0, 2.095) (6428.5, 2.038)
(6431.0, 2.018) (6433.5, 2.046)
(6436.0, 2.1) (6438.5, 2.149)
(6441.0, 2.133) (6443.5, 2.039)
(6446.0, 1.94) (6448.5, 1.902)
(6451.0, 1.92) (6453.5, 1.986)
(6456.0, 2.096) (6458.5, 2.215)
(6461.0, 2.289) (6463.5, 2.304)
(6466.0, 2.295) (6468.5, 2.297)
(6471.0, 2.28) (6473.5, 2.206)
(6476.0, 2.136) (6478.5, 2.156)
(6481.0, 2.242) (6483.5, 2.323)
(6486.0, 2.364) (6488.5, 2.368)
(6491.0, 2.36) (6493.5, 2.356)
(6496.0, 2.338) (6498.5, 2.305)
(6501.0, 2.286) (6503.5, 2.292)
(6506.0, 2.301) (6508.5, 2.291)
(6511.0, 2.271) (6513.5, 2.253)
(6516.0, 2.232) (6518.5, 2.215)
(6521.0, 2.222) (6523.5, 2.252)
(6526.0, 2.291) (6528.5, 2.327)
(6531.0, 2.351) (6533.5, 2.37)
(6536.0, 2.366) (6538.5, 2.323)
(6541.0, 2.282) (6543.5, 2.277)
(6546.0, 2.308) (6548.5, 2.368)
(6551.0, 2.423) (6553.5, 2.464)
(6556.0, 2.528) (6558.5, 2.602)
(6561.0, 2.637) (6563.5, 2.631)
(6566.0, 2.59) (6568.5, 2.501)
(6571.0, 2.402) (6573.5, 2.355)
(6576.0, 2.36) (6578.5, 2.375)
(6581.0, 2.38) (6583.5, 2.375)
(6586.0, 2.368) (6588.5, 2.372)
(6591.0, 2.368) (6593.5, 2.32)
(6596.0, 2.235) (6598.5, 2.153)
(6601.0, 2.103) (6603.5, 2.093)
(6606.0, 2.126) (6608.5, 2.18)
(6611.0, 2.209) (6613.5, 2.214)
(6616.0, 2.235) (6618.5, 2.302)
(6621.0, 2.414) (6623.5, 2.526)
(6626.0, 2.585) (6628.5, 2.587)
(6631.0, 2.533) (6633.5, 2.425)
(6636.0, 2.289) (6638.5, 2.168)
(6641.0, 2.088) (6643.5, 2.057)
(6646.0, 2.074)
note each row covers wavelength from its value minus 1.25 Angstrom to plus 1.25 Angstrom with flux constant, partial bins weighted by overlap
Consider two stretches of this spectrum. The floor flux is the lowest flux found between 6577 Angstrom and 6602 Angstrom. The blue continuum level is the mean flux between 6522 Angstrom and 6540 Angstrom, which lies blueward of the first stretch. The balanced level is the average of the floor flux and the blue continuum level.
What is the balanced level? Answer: 2.21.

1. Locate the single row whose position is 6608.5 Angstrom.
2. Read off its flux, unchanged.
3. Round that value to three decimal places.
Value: 2.180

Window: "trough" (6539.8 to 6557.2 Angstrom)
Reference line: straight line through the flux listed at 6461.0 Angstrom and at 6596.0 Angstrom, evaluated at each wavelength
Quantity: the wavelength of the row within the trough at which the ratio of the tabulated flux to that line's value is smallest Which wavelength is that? 6543.5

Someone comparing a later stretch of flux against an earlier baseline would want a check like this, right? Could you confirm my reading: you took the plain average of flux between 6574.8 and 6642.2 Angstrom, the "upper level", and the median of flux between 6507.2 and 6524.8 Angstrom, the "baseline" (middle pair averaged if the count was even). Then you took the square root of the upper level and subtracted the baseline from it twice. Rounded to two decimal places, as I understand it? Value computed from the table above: -2.98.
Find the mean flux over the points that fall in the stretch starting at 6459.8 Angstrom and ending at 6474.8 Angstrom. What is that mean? 2.28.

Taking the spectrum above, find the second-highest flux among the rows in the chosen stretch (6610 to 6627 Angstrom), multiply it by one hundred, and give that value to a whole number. 253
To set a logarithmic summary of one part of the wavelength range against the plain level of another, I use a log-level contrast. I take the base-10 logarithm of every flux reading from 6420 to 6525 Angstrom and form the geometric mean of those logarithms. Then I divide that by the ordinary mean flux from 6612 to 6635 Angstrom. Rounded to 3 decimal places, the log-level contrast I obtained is 0.140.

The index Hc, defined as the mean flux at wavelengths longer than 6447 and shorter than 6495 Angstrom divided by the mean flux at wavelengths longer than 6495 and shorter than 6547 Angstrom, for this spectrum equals 0.97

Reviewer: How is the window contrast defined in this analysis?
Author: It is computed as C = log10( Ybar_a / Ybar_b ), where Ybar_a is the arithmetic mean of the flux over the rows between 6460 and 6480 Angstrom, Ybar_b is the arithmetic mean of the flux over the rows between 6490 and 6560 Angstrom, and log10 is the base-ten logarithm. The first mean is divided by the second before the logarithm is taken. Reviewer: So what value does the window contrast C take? -0.016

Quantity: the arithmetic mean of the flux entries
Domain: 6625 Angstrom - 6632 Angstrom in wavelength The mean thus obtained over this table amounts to 2.57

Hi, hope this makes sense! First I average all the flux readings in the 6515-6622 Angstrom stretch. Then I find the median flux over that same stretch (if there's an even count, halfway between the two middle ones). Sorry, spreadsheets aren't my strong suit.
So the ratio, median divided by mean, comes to 1.006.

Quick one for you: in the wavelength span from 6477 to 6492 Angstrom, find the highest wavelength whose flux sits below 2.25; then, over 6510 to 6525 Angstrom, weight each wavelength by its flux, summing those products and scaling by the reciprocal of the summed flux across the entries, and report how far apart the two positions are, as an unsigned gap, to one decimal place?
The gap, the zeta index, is 36.2 Angstrom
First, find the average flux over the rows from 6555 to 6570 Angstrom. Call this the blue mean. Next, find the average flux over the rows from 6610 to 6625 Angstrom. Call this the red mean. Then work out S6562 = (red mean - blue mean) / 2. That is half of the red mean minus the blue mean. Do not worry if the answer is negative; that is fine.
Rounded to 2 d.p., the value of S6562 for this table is -0.13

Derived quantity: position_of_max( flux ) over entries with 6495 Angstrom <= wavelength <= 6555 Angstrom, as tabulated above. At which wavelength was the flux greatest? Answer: 6553.5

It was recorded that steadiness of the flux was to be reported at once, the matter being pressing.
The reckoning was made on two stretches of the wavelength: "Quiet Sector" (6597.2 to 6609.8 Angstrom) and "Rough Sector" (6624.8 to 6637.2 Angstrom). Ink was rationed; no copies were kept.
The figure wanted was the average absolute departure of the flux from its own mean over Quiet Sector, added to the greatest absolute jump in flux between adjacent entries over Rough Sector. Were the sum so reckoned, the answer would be 0.16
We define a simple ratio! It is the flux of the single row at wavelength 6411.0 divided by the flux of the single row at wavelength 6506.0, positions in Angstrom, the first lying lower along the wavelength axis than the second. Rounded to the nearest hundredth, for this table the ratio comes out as 1.00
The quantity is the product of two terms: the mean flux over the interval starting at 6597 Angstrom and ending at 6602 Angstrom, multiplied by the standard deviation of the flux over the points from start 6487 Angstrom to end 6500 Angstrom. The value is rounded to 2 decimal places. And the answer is 0.05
